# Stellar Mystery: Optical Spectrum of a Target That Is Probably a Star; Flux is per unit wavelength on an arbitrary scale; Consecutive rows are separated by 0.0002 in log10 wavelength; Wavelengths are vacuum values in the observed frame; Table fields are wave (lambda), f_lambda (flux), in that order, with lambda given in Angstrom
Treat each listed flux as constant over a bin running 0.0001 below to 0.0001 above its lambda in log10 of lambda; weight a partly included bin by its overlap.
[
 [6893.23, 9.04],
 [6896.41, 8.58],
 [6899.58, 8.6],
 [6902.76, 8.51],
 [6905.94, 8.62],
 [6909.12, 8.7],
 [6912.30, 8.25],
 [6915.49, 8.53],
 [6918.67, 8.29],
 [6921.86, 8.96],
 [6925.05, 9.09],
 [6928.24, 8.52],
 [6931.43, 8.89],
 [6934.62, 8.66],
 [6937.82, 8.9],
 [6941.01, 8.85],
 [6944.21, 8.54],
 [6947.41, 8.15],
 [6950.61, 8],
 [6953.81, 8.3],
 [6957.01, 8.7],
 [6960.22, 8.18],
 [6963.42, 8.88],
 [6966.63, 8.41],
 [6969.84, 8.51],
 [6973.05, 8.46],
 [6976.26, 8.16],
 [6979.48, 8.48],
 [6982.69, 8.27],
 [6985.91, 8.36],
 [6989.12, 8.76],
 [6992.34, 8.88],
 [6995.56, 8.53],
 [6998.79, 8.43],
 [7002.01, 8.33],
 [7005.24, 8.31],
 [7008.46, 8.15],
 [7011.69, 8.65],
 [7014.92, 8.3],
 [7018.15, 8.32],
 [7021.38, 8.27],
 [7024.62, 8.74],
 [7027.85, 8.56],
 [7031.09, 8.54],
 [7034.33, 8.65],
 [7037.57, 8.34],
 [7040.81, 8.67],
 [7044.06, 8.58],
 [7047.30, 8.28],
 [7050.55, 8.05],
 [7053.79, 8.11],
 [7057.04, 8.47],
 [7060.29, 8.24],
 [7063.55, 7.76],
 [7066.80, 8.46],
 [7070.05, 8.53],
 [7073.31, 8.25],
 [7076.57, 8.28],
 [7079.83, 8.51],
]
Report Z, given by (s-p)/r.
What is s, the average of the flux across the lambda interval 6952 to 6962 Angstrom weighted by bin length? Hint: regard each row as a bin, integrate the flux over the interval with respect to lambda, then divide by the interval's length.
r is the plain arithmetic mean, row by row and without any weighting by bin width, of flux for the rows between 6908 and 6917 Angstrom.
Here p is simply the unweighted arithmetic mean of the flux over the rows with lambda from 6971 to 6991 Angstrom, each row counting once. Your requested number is 0.00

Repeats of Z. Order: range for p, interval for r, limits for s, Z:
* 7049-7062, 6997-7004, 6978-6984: 0.02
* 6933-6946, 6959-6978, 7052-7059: -0.05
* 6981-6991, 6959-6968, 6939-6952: -0.01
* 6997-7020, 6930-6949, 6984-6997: 0.03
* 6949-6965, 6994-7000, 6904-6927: 0.03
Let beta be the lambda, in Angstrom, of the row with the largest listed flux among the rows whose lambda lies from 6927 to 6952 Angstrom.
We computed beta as 6937.82 Angstrom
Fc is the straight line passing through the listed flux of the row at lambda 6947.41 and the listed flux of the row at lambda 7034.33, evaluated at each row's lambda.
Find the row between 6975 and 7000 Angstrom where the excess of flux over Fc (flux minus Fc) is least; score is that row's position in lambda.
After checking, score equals 6976.26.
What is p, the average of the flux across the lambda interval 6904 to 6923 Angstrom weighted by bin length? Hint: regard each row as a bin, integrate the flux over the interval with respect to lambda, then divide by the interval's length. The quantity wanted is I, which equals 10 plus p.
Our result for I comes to 18.5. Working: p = 8.55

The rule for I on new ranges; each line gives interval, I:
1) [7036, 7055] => 18.3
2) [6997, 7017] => 18.4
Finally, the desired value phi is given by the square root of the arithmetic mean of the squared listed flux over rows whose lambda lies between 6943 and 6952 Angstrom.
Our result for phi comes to 8.23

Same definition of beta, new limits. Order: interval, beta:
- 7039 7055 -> 7040.81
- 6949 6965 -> 6963.42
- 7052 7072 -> 7070.05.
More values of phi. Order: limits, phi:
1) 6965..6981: 8.40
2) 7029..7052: 8.45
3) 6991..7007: 8.50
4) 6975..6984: 8.30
